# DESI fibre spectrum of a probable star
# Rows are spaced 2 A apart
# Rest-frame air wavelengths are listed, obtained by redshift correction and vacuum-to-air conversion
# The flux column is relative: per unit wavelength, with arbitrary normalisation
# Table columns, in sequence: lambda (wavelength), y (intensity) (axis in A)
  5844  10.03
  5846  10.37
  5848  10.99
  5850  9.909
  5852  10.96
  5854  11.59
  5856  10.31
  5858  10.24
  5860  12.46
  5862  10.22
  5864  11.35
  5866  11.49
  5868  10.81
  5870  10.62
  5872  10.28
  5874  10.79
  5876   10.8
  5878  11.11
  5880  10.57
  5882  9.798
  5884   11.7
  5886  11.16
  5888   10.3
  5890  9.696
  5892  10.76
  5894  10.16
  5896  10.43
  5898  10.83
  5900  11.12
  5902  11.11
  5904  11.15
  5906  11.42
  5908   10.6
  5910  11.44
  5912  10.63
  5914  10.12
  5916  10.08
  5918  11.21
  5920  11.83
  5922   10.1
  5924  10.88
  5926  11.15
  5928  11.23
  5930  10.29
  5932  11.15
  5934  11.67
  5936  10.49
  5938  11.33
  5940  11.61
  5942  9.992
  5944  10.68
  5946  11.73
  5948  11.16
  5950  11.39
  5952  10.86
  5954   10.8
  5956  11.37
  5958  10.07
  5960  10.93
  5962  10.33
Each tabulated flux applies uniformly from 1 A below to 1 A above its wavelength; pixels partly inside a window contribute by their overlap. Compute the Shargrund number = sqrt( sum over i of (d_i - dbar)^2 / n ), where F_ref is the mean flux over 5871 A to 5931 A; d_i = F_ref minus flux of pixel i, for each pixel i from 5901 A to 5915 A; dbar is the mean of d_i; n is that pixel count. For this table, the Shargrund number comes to 0.453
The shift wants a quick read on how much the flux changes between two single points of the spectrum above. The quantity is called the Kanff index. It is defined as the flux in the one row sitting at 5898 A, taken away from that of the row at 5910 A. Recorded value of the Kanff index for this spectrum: 0.61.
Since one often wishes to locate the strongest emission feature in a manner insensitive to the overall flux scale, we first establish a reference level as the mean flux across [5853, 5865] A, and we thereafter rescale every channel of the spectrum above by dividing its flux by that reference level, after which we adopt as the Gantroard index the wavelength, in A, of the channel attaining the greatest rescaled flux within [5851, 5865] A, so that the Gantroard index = 5860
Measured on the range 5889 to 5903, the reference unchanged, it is 5900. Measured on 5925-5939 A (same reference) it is 5934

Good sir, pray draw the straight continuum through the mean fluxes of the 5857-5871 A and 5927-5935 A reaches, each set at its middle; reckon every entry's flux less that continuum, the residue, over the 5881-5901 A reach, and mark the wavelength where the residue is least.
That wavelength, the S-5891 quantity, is 5890 A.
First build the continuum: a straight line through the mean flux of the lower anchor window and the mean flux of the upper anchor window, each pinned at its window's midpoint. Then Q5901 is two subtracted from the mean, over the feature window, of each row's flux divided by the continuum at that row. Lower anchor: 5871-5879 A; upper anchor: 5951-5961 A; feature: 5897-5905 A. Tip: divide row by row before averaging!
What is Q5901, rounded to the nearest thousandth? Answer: -0.973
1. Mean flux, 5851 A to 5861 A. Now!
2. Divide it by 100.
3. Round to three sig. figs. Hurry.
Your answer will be 0.111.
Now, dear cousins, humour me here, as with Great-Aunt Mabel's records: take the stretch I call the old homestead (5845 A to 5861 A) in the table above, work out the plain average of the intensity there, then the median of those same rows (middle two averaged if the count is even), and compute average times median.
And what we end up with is 115.8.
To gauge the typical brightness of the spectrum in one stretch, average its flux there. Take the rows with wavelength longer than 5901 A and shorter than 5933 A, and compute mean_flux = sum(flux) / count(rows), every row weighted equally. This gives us 10.9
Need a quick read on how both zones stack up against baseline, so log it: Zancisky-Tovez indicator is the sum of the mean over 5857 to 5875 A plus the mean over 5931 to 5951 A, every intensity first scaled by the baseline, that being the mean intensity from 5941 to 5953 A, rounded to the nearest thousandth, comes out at 2.009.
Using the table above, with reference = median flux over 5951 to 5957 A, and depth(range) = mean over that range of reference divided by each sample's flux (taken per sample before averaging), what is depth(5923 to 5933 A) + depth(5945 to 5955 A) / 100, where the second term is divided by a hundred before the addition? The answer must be 1.00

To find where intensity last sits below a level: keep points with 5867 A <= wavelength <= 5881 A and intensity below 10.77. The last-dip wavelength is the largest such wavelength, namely 5880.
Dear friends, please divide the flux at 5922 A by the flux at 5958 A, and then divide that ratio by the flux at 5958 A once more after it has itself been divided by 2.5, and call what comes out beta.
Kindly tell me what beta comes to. 0.249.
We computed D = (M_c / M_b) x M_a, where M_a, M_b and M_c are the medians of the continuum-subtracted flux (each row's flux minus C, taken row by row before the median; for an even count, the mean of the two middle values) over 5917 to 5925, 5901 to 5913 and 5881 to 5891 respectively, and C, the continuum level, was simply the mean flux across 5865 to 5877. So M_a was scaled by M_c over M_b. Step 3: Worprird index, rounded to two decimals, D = -0.37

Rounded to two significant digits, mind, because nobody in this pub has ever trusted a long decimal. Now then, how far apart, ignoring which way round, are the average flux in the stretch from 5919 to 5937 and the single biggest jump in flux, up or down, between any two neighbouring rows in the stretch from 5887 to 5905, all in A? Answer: 9.9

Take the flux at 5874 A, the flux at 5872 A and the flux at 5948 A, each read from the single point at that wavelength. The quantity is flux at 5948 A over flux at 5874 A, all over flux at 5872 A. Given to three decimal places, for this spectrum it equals 0.101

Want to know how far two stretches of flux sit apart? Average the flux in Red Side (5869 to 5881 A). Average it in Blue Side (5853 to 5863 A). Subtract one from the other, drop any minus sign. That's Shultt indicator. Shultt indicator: 0.27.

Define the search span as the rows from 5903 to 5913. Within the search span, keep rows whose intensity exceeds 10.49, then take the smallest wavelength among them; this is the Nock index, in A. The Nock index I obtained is 5904 A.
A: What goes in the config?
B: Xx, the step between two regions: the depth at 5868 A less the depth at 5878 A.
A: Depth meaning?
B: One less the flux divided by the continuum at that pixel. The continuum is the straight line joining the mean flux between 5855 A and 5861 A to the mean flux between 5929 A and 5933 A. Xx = 0.031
